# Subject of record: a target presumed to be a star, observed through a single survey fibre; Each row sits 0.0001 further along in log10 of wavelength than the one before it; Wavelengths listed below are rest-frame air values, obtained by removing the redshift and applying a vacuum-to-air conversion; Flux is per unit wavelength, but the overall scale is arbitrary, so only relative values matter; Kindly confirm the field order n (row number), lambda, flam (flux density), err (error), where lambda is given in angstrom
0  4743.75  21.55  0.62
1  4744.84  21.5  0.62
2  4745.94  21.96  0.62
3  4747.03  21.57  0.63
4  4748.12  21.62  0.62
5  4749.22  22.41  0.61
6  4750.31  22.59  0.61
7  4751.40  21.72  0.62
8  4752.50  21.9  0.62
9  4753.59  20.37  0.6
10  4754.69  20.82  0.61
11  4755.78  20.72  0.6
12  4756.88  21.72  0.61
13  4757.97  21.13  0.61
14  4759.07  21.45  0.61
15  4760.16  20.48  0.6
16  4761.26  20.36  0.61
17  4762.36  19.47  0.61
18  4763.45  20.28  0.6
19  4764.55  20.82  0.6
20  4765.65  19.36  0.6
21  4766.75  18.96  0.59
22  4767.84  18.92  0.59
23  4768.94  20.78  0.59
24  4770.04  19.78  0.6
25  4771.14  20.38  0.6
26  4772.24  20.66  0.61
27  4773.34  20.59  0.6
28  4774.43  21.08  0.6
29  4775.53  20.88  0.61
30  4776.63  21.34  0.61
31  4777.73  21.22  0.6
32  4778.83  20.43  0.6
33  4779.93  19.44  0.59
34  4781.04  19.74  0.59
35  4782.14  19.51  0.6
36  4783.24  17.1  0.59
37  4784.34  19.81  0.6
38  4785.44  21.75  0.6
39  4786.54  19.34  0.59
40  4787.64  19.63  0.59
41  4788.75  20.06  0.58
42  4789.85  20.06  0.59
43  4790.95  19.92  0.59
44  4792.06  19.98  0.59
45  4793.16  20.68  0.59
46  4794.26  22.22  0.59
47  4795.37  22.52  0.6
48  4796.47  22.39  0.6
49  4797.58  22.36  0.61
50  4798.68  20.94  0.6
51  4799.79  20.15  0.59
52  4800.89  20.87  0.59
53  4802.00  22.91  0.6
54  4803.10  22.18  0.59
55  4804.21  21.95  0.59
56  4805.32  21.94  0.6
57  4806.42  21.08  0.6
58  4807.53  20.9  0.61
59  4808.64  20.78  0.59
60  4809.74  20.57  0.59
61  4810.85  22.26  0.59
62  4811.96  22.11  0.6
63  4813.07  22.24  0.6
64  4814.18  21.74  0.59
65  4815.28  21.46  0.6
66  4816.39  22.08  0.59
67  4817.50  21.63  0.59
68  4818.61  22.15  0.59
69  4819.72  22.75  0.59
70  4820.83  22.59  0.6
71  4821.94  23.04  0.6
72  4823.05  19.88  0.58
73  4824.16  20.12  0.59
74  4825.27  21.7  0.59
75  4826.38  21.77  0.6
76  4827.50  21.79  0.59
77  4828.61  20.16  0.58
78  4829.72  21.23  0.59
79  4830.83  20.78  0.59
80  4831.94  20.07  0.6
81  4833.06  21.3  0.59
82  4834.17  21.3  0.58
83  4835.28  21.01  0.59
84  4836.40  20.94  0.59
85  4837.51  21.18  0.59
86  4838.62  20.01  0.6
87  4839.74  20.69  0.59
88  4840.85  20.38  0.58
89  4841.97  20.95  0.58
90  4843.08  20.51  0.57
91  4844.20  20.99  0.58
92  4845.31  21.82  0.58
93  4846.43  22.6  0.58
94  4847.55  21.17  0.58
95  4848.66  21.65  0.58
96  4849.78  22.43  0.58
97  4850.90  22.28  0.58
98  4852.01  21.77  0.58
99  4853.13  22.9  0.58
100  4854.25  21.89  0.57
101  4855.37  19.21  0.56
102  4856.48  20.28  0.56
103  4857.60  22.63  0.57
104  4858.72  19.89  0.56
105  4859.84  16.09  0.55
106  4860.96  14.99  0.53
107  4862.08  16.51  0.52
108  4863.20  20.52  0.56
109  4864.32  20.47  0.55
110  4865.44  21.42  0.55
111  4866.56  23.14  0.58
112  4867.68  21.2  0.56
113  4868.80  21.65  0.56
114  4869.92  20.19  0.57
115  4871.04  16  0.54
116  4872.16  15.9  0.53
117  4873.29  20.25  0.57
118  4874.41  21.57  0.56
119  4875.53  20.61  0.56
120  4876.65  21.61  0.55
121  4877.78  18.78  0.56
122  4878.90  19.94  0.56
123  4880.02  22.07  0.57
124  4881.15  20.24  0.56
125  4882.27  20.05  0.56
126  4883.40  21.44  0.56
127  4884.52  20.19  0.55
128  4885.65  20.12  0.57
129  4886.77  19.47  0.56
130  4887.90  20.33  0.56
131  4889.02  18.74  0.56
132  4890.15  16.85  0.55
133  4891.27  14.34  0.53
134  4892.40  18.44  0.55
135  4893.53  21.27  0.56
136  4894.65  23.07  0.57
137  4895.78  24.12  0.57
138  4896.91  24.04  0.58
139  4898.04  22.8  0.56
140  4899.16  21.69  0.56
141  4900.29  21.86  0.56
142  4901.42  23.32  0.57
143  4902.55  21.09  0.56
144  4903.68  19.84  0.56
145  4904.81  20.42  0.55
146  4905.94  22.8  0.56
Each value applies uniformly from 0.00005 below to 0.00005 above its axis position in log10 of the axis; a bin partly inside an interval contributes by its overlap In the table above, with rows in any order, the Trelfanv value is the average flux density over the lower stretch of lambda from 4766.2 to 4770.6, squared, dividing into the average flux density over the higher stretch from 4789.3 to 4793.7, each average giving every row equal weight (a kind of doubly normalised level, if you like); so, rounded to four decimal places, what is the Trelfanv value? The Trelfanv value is 0.0524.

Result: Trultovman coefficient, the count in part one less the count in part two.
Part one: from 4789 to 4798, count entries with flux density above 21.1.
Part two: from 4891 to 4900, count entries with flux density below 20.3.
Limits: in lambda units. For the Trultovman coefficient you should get 2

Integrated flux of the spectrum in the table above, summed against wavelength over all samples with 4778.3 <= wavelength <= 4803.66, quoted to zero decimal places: 523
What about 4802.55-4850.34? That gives 1022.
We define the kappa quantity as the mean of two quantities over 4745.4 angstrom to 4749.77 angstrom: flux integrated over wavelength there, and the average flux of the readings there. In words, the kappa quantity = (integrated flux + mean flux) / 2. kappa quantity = 58.8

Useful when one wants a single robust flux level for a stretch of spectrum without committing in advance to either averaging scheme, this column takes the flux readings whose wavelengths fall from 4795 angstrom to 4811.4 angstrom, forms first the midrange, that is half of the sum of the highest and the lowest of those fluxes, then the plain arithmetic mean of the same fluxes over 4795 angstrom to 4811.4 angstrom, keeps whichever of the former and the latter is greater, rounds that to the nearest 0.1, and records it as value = 21.6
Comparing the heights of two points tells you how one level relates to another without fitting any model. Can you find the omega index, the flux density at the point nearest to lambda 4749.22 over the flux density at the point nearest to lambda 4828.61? 1.11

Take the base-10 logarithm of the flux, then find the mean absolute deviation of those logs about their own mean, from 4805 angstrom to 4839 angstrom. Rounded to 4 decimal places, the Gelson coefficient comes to 0.0140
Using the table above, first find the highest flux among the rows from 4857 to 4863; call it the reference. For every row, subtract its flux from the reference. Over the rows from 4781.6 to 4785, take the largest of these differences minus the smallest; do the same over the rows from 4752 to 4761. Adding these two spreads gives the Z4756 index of 4.2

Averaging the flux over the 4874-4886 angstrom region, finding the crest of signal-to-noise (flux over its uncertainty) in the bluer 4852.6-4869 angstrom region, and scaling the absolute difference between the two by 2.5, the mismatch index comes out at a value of 48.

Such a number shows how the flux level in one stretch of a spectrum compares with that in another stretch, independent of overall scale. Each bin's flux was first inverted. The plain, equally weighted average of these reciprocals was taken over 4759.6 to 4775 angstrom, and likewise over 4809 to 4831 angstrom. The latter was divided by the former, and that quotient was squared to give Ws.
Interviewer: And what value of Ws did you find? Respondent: 0.87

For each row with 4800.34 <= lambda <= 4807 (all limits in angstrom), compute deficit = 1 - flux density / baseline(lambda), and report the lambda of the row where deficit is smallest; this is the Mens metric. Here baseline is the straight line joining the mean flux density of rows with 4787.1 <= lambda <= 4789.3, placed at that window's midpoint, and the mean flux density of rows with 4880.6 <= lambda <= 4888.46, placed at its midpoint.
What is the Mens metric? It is 4802.00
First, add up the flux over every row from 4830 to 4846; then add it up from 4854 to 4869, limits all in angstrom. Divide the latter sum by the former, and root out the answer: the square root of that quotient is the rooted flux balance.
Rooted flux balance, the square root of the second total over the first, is 0.979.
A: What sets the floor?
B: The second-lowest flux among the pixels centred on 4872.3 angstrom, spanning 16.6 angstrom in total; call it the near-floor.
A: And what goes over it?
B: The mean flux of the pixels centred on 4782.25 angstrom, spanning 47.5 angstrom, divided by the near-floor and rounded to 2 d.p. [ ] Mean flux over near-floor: 1.29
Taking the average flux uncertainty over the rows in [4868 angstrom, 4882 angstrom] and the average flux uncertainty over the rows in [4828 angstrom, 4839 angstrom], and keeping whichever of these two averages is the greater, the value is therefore 0.590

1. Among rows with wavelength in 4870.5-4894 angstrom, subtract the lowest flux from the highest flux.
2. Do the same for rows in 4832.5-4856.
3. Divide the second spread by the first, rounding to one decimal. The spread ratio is 0.5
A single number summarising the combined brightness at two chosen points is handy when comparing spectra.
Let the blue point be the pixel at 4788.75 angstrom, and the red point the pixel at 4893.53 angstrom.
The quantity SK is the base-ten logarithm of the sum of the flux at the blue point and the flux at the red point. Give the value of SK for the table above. 1.62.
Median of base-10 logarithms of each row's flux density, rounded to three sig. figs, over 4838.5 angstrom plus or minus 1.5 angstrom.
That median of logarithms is 1.32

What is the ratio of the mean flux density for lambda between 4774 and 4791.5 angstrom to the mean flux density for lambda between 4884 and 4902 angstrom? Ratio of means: 0.97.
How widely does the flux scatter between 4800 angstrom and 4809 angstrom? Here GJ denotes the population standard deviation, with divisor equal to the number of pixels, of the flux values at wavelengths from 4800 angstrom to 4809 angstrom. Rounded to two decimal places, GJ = 0.73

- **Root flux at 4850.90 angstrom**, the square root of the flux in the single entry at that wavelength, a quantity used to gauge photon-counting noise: 4.72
